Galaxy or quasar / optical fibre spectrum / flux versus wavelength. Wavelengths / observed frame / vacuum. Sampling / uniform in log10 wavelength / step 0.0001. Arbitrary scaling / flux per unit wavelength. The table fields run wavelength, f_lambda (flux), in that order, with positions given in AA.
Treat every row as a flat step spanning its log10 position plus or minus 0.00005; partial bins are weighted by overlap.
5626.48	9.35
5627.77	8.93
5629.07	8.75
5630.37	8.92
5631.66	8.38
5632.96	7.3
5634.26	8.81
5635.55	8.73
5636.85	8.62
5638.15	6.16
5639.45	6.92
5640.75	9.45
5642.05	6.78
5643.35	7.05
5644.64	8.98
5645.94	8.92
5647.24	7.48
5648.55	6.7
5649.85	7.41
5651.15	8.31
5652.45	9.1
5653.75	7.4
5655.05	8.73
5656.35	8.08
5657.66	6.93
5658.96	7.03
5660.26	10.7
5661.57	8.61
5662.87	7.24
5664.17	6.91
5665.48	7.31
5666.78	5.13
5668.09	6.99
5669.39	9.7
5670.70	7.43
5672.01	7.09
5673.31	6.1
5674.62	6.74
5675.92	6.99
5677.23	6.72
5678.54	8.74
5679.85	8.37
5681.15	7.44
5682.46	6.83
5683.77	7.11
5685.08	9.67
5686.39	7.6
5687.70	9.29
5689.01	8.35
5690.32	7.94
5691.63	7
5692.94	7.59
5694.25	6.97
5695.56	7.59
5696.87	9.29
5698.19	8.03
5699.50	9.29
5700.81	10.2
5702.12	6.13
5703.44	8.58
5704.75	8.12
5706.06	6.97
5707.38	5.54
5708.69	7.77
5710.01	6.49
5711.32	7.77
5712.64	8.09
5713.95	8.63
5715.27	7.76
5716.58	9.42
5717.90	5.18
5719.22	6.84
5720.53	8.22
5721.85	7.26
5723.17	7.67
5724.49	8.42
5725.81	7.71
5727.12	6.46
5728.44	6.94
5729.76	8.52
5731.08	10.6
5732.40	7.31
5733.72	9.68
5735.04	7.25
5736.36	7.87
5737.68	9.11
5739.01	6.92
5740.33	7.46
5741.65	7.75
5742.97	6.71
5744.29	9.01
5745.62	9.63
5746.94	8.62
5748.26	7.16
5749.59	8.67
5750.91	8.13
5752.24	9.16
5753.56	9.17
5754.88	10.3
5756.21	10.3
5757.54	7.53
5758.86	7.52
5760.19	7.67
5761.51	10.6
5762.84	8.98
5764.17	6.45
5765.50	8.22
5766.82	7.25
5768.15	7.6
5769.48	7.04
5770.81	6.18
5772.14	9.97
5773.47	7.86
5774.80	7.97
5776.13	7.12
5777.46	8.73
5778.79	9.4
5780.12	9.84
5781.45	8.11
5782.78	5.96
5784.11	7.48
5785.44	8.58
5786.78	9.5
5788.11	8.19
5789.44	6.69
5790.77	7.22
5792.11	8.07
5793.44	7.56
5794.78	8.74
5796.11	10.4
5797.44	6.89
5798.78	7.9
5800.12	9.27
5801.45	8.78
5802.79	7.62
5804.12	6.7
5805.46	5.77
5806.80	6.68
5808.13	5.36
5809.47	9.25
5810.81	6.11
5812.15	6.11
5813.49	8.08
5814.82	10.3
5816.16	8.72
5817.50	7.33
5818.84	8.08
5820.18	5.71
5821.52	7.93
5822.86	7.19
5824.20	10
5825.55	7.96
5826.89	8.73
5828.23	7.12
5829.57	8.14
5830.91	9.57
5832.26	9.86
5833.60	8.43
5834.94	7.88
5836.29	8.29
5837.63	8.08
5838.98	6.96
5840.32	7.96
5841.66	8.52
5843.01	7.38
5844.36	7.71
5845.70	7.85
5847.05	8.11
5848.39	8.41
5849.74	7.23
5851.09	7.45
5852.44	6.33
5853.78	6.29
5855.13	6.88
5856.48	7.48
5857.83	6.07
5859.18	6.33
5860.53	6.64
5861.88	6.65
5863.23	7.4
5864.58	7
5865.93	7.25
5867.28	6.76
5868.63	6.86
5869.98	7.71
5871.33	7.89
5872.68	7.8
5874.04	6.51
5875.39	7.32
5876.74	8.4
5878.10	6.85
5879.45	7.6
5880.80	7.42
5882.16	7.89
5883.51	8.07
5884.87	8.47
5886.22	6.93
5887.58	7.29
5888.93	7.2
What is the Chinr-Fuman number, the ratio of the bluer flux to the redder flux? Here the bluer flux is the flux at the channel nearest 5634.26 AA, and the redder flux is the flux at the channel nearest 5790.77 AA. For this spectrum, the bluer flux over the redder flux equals 1.22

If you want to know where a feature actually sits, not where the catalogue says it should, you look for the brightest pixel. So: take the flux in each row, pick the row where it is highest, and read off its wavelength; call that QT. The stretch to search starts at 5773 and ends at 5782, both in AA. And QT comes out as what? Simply 5780.12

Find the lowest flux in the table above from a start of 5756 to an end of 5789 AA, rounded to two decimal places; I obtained 5.96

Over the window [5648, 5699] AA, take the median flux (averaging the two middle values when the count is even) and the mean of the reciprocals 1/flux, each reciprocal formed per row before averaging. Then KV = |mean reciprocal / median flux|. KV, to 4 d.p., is 0.0178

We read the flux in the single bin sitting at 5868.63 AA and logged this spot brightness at 6.86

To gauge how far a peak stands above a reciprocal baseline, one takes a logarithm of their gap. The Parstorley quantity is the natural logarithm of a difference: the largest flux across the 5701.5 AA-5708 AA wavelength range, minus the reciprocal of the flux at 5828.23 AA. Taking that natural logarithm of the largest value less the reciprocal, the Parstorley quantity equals 2.13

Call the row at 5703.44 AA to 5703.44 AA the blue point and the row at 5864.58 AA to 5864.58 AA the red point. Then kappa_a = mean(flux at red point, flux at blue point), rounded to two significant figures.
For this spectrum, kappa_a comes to 7.8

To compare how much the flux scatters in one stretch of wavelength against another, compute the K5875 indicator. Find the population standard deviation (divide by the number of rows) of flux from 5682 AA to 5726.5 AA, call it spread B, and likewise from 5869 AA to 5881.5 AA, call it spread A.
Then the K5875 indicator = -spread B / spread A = -2.1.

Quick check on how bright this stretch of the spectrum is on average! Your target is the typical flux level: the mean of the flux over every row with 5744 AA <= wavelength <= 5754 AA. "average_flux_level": 8.7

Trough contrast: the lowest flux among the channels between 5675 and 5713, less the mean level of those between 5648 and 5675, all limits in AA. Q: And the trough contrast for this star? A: -2.1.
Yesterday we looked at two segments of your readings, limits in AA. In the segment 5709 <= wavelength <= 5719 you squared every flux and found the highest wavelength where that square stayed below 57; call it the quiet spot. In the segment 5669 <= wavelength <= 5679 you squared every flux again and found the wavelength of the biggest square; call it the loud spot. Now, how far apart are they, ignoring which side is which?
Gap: 48.5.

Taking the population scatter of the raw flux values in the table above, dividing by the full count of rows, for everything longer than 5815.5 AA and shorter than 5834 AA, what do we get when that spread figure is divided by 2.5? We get 0.45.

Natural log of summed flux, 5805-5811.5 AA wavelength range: 3.5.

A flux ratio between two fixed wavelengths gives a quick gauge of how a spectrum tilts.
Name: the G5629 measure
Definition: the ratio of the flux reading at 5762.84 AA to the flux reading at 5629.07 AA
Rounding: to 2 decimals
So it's 1.03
